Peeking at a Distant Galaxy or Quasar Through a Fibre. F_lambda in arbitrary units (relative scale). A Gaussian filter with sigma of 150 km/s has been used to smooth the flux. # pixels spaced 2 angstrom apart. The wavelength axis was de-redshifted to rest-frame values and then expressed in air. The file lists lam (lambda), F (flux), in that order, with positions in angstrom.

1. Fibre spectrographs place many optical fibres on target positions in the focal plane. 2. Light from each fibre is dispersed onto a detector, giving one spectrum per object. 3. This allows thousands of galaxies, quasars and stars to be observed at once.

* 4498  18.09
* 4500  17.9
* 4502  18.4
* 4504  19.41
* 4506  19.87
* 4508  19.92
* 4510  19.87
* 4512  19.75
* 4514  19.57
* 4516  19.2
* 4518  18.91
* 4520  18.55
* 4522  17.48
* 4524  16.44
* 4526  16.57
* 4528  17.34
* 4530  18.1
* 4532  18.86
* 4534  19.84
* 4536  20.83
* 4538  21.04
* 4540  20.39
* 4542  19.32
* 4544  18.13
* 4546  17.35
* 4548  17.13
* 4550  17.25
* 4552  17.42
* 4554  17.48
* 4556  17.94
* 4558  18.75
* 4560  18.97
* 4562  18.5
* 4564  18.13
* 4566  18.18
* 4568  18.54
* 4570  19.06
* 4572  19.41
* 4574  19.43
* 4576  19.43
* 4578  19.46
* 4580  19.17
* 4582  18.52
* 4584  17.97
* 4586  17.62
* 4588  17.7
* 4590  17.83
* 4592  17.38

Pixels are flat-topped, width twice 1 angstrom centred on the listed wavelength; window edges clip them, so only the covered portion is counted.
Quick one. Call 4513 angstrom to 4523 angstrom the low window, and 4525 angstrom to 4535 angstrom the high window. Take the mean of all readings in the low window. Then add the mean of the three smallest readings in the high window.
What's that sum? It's 36.1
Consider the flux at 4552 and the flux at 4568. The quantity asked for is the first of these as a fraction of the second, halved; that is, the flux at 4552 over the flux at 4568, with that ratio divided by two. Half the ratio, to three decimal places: 0.470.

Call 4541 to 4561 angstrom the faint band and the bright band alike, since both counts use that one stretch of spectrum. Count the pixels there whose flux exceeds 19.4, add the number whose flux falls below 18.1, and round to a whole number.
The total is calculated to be 6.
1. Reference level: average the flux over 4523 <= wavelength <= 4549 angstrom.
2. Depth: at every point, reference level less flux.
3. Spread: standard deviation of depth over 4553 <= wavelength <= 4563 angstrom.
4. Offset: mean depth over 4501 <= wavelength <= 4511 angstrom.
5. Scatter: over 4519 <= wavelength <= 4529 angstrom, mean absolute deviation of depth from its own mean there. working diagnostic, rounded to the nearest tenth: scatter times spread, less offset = 1.3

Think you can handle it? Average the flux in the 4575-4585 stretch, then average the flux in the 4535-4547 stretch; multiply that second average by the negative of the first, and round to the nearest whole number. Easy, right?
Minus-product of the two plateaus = -369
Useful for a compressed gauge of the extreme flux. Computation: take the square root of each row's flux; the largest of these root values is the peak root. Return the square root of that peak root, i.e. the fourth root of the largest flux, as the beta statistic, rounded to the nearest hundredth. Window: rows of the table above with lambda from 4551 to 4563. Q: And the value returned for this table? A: 2.09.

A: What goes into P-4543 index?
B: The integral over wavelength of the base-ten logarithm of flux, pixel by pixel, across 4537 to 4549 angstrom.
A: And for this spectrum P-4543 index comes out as 15.3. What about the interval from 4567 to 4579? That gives 15.4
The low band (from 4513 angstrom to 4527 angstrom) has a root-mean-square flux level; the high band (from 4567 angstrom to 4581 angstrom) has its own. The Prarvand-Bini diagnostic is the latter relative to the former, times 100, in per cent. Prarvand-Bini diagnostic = 106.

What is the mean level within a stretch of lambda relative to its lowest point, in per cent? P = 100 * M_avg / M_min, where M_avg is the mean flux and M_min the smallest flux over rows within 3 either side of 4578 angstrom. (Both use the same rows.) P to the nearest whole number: 101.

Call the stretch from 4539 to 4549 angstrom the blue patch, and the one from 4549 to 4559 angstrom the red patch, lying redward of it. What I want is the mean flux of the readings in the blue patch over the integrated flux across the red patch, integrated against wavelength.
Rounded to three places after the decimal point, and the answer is 0.104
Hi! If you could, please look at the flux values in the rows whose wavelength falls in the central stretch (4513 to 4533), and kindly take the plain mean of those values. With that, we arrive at 18.1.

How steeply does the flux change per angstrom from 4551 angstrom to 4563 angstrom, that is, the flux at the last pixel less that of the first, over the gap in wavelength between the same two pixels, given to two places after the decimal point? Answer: 0.11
